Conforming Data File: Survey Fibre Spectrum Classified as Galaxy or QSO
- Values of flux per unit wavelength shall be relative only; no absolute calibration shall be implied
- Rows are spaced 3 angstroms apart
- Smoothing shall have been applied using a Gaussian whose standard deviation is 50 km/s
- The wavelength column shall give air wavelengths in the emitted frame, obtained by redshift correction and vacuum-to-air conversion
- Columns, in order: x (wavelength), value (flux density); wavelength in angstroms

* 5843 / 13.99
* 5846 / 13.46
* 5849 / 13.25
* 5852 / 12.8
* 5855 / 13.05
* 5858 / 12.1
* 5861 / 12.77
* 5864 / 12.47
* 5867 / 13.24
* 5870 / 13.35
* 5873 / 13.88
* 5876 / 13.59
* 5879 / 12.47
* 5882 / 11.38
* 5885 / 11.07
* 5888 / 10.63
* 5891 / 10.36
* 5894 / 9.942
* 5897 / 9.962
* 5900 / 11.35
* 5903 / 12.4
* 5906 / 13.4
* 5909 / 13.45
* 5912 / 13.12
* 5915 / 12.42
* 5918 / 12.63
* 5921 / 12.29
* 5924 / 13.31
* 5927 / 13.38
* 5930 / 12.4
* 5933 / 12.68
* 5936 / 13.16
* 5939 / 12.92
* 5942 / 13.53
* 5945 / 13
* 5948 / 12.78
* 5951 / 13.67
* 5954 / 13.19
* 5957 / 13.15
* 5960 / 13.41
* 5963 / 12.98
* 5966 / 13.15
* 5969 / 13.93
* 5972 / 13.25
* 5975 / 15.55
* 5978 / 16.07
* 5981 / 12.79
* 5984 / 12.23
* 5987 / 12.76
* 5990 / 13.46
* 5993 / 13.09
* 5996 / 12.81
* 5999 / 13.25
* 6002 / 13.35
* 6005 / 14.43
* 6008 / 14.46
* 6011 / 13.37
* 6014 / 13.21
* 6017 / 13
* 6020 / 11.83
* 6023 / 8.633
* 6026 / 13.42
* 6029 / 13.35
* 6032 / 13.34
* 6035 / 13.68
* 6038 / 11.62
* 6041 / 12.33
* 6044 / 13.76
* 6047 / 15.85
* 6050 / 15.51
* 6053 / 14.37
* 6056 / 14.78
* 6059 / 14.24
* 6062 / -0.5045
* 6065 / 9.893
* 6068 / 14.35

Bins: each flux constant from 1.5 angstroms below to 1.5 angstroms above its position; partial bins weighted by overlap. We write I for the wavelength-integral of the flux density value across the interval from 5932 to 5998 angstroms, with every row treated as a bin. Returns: 881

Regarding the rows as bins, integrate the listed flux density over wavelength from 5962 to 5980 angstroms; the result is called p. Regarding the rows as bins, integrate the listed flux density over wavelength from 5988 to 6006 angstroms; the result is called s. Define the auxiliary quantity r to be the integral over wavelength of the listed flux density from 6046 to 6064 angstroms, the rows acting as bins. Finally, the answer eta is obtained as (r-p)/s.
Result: -0.15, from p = 255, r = 220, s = 240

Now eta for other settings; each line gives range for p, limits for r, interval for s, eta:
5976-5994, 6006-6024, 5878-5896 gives -0.08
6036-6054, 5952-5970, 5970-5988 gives -0.04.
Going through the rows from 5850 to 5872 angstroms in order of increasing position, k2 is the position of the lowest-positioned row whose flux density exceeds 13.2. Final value 5867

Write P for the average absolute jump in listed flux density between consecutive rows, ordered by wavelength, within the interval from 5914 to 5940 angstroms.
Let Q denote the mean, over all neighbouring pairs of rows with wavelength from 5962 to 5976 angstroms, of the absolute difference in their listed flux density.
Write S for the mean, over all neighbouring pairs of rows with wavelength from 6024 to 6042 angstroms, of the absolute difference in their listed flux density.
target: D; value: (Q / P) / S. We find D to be 3.4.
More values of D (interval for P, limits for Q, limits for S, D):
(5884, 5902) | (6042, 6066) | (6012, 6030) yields 4.4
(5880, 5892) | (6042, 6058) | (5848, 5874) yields 5.8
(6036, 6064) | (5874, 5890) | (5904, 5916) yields 0.8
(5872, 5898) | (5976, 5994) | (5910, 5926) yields 3.9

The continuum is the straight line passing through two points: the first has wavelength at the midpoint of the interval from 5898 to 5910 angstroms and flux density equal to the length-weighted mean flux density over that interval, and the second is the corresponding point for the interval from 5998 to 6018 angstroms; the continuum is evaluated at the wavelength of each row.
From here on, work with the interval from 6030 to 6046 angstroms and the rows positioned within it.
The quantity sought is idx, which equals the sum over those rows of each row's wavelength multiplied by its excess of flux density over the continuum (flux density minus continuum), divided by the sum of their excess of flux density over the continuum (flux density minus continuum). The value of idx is 6038.5 angstroms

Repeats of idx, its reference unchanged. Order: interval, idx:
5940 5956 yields 5947.3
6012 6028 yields 6021.5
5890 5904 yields 5895.1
